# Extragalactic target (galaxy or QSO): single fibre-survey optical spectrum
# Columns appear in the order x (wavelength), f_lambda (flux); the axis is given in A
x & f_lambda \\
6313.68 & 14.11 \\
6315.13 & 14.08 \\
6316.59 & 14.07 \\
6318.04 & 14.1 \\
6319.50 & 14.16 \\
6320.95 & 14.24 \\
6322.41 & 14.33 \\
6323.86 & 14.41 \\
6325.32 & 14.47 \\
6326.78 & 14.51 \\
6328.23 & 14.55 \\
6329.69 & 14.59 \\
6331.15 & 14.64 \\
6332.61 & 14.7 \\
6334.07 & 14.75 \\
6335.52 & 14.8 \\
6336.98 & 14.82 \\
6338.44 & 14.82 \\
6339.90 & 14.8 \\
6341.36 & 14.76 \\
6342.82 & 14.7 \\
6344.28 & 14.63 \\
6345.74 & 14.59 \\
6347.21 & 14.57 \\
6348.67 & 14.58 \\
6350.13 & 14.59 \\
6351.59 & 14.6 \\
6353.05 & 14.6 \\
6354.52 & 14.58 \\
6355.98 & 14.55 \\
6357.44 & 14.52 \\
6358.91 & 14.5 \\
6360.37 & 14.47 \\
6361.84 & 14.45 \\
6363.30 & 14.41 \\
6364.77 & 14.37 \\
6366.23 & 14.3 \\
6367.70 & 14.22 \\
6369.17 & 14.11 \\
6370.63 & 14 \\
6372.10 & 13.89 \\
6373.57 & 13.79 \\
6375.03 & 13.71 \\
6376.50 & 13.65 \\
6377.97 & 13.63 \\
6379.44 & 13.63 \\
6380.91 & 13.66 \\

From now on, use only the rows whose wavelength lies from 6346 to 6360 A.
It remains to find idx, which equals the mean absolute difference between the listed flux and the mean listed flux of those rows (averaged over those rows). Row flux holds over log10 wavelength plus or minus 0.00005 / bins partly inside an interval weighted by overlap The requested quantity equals 0.03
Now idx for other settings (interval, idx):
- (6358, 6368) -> 0.08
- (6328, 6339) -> 0.09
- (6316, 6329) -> 0.15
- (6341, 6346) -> 0.06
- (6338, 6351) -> 0.09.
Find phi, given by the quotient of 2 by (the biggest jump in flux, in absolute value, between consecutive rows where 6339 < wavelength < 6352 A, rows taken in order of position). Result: 29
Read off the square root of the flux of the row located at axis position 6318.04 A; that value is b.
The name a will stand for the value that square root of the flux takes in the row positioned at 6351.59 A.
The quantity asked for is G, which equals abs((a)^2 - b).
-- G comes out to 10.8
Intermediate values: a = 3.82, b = 3.75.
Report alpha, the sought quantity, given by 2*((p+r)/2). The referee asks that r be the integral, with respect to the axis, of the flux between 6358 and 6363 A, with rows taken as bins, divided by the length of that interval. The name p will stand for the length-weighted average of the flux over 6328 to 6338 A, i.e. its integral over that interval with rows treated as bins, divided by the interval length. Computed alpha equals 29.2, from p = 14.7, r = 14.5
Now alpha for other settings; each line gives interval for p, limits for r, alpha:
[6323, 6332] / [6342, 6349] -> 29.1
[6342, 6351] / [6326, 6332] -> 29.2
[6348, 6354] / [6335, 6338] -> 29.4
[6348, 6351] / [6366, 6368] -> 28.8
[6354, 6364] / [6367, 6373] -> 28.5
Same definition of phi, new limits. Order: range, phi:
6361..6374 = 18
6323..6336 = 33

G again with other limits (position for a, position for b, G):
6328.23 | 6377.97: 10.9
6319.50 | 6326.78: 10.4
